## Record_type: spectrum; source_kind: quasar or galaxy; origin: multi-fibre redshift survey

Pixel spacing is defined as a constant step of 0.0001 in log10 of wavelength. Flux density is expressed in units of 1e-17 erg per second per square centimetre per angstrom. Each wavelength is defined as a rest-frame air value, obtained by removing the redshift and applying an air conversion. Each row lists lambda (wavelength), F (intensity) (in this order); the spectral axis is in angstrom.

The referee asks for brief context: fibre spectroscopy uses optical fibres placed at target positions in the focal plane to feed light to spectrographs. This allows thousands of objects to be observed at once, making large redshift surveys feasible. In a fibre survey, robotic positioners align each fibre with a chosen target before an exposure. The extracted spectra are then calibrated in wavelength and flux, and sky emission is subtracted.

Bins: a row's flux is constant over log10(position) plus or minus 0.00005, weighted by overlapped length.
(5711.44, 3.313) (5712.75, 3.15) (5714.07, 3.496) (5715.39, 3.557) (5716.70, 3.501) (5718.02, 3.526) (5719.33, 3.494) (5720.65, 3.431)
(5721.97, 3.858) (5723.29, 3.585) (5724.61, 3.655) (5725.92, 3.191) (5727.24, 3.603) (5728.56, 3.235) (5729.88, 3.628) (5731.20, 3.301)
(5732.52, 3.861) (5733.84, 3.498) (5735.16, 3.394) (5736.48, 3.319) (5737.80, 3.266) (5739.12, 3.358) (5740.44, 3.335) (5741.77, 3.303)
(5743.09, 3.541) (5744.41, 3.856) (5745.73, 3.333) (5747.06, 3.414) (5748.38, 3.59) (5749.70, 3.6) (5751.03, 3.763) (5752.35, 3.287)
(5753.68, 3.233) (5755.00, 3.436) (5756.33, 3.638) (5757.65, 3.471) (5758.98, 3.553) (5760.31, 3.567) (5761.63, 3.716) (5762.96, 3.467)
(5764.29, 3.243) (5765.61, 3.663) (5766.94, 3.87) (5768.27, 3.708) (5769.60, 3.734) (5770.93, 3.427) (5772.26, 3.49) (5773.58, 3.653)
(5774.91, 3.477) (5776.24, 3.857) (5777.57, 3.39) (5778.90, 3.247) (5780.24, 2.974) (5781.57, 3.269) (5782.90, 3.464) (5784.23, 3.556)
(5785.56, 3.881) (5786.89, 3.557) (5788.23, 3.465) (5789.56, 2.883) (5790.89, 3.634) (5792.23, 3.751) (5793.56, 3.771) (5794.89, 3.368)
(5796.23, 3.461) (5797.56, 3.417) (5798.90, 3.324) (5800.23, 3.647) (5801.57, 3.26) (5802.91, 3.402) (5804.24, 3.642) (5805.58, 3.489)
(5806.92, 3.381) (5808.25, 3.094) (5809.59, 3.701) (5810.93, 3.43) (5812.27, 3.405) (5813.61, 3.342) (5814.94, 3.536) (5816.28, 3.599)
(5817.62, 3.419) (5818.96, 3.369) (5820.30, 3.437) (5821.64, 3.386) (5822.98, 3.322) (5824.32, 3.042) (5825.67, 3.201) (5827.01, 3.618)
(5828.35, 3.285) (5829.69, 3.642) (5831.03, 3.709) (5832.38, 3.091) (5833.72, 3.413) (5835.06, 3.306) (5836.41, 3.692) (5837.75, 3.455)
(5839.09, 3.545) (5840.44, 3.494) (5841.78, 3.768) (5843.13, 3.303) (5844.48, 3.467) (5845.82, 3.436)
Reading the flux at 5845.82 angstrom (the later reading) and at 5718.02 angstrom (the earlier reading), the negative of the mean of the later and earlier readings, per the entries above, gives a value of -3.48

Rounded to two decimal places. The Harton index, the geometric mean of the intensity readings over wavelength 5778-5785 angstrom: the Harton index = 3.30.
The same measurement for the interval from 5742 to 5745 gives 3.70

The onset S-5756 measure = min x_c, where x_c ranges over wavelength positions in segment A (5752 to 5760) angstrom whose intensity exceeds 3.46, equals 5756.33 angstrom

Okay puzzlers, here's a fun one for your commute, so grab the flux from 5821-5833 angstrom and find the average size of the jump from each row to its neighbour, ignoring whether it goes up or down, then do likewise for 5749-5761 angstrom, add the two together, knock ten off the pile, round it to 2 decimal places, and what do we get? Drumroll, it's -9.54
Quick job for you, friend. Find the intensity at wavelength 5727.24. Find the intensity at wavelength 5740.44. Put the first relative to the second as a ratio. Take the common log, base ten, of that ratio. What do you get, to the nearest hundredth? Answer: 0.03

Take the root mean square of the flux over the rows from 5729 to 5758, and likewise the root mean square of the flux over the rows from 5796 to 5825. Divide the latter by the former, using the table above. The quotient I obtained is 0.98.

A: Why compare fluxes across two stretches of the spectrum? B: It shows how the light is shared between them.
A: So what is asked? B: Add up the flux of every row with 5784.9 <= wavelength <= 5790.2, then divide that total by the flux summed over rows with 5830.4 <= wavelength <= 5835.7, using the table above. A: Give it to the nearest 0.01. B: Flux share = 1.02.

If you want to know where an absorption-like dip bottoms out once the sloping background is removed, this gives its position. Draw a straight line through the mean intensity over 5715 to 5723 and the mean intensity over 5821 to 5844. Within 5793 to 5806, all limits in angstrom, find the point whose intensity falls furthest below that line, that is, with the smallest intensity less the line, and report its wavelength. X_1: 5801.57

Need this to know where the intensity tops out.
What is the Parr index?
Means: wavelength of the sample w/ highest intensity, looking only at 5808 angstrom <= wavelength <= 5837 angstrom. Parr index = 5831.03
